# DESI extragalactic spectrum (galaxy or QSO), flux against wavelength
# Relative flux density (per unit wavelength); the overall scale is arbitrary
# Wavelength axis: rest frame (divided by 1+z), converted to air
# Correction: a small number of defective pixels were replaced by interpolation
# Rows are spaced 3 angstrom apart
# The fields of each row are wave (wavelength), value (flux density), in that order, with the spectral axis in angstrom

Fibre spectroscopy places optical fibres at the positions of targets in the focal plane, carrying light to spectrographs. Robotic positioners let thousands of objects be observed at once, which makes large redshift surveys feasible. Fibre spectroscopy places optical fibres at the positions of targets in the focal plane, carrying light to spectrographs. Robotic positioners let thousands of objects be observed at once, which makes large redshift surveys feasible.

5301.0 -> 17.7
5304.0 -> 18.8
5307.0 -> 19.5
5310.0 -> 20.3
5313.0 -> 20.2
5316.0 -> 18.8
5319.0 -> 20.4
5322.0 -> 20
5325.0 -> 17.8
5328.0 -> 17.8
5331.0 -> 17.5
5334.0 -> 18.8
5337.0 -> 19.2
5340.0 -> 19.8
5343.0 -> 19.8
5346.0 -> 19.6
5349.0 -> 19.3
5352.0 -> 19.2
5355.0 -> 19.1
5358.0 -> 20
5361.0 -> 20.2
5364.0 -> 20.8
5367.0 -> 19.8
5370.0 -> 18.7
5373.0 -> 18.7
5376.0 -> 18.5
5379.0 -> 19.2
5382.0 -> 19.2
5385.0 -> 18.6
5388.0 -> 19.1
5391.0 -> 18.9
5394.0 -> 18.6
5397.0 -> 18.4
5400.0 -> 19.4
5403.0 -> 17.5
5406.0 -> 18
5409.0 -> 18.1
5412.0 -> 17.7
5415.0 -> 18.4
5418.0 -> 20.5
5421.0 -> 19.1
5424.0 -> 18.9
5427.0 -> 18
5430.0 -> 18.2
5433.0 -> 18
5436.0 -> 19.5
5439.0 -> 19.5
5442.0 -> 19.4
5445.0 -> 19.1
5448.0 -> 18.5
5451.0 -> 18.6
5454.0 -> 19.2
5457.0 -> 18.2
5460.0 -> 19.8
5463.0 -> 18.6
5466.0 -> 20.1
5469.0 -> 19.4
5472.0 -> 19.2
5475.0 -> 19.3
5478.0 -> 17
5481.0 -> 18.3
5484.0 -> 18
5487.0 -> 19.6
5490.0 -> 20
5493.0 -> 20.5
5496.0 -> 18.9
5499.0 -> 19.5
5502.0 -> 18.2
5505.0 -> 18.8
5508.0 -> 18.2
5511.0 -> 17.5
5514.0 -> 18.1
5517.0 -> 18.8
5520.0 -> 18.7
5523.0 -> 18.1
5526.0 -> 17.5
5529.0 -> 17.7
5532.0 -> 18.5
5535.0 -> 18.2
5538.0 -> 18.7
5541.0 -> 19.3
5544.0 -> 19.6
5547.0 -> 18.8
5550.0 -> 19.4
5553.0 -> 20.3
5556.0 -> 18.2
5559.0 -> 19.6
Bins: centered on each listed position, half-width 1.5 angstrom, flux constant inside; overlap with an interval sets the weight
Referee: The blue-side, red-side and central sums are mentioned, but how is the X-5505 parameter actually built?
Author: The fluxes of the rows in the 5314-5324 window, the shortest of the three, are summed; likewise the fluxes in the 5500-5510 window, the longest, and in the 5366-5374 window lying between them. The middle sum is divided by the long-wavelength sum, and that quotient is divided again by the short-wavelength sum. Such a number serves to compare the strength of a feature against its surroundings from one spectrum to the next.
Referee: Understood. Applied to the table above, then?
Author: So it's 0.0175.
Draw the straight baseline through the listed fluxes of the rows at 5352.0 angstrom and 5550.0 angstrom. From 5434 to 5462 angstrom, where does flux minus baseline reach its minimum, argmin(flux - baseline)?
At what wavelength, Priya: 5457.0 angstrom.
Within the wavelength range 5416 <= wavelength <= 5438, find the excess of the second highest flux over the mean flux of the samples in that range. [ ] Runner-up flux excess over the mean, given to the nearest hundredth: 0.61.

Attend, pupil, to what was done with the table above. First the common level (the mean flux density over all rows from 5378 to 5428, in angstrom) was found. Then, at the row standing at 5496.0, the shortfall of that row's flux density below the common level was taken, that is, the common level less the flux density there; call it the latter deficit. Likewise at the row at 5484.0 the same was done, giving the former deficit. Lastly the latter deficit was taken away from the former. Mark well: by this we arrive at 0.9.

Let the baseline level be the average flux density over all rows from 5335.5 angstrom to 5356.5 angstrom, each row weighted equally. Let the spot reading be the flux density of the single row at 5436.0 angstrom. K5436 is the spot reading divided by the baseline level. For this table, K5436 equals 1.004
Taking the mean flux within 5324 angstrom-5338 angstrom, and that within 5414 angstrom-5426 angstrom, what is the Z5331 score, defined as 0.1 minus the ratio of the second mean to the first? -0.955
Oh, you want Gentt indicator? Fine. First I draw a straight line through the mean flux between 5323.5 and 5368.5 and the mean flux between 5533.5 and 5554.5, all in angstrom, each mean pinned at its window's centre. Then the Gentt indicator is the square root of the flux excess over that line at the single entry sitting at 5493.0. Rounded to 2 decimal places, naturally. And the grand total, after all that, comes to 1.14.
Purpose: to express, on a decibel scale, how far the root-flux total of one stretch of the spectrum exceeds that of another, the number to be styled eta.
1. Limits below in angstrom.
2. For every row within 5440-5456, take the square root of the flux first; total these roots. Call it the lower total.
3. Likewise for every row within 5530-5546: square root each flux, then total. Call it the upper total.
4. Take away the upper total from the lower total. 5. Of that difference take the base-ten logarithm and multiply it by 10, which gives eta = -12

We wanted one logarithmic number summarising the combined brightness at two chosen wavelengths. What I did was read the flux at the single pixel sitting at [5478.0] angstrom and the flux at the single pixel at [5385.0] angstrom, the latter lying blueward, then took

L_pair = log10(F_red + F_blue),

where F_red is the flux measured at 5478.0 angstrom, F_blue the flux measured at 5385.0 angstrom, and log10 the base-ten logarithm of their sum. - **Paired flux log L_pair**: 1.55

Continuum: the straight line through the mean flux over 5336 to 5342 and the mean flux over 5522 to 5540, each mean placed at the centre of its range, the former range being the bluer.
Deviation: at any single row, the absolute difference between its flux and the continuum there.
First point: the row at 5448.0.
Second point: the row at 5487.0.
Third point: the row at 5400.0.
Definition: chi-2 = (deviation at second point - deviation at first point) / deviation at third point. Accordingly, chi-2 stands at 3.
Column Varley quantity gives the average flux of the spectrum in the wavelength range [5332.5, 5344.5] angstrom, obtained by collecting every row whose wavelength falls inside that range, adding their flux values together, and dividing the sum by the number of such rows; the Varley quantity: 19.4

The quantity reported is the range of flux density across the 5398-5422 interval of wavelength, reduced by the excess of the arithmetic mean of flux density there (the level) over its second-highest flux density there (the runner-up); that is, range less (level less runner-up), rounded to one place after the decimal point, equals 3.8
